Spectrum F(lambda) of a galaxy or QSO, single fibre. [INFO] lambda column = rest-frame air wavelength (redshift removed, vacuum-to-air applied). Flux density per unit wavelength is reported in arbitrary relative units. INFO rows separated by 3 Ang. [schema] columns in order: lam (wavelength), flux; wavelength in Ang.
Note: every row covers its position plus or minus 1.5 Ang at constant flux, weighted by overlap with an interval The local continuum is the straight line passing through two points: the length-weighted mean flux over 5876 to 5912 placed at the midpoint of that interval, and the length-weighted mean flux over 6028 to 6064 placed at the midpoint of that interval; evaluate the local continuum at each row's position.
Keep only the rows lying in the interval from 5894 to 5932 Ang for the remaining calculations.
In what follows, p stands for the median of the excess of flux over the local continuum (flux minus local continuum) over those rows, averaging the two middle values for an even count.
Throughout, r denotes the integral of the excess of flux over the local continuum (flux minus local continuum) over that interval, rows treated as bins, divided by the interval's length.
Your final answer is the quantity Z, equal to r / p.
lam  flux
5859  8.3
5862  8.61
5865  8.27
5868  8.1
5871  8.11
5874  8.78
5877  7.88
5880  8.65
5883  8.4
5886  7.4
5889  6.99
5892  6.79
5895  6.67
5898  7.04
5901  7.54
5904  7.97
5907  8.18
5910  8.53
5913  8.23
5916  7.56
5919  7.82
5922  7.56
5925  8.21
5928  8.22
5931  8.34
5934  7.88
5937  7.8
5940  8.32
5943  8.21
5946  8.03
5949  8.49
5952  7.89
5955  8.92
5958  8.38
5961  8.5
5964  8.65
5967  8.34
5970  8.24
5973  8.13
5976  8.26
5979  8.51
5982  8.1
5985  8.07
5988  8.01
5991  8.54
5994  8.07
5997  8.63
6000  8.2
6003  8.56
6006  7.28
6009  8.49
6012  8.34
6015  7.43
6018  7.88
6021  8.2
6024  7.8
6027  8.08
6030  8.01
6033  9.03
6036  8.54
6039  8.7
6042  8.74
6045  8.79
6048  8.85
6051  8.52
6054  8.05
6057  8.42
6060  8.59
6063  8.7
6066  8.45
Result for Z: 0.2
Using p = 0.24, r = 0.06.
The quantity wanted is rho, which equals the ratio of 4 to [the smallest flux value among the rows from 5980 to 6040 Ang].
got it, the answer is 0.55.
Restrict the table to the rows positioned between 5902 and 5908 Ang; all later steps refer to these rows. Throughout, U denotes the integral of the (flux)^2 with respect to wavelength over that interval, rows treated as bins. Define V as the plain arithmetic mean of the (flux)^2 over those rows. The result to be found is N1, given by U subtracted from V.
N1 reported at -321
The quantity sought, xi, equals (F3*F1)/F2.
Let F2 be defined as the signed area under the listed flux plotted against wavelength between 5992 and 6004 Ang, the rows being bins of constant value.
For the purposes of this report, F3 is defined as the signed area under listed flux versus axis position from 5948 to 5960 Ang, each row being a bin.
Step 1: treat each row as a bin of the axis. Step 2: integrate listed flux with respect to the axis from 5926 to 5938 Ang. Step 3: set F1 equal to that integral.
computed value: 98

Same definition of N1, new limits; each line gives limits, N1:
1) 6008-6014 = -346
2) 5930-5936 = -325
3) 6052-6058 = -340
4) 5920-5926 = -308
